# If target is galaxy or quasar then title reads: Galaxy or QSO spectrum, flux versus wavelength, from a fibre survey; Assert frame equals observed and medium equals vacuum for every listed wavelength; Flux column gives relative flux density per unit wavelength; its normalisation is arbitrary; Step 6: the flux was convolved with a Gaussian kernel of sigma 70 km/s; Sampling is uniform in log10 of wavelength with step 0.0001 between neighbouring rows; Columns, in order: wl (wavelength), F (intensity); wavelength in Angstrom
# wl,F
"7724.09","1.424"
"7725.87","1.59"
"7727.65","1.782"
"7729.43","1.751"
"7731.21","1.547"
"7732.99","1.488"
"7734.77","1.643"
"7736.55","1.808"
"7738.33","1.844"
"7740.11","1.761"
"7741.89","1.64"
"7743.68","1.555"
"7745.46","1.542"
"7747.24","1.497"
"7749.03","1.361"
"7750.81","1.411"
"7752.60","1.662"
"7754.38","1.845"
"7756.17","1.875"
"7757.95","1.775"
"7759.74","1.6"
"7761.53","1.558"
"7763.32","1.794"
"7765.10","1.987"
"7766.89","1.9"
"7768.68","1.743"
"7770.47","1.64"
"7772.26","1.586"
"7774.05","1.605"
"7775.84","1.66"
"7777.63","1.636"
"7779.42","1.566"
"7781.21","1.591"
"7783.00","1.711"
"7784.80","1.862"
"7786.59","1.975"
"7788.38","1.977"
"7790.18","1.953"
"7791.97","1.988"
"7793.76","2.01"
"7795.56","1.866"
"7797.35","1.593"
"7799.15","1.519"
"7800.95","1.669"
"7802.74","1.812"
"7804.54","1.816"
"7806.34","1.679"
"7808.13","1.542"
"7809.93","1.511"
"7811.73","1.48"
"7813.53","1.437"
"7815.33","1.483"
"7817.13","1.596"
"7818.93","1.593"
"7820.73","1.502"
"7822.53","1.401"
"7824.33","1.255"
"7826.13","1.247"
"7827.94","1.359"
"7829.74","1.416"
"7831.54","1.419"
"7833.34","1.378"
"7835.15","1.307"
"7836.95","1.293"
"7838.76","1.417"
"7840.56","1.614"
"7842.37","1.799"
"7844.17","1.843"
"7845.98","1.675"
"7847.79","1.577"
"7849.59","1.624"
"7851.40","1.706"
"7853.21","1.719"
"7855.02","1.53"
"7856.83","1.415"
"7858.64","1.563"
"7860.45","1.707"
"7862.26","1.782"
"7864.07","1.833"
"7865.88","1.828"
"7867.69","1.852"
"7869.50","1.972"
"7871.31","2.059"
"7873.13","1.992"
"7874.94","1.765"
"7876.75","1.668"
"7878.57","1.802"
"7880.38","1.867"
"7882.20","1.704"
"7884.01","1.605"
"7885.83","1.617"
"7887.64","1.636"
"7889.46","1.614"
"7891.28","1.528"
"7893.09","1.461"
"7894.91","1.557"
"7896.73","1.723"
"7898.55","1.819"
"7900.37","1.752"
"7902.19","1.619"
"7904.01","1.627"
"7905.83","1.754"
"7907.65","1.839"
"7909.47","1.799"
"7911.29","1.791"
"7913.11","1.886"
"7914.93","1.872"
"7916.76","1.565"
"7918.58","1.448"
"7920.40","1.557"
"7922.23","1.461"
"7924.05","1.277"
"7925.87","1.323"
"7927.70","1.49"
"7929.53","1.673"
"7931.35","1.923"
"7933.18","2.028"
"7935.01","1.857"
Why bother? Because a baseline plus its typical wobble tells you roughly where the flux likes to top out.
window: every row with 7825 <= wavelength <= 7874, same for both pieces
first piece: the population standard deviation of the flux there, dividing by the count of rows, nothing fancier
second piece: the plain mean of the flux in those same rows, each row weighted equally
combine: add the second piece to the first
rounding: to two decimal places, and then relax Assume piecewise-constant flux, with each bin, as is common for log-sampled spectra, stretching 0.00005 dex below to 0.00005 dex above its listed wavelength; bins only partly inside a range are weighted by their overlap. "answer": 1.85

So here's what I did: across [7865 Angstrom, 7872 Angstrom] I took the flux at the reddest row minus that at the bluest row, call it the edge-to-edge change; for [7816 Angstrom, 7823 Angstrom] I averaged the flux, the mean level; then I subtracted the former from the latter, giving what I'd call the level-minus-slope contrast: 1.3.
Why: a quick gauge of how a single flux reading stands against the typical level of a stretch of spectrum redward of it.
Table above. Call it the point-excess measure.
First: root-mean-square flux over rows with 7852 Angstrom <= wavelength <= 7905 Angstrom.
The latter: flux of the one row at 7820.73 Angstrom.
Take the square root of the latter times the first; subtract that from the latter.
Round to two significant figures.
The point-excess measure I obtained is -0.10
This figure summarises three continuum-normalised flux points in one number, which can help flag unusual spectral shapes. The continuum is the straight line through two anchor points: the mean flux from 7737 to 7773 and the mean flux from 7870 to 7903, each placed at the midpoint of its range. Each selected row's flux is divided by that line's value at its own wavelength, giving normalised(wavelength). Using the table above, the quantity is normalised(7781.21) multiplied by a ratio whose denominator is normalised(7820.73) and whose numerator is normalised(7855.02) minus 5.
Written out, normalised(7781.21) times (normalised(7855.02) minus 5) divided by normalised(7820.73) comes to -4.4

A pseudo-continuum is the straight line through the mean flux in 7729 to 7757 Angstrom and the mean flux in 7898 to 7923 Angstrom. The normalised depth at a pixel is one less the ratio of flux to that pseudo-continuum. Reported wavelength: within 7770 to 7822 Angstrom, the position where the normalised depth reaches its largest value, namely 7813.53 Angstrom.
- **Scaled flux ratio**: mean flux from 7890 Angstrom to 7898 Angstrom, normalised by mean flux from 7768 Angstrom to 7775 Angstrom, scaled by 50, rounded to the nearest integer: 48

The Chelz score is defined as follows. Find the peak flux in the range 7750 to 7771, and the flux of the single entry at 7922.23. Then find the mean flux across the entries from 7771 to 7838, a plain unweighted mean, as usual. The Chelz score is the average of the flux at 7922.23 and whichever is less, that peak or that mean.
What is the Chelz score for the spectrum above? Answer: 1.53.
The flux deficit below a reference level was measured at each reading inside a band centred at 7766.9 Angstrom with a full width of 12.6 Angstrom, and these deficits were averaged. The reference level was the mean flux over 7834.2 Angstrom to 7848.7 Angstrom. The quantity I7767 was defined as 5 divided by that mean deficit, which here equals -28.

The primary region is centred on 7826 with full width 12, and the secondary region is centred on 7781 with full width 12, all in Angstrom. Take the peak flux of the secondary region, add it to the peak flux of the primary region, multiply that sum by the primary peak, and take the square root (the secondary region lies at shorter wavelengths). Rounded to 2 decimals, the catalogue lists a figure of 2.29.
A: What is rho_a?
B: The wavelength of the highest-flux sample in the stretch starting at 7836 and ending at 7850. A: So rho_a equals 7844.17 Angstrom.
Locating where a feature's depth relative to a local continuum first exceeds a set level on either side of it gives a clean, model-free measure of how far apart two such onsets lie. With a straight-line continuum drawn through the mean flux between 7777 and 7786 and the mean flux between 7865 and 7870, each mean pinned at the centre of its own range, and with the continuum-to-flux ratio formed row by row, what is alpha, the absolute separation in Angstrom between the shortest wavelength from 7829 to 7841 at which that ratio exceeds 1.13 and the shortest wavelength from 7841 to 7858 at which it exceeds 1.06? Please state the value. 16.2 Angstrom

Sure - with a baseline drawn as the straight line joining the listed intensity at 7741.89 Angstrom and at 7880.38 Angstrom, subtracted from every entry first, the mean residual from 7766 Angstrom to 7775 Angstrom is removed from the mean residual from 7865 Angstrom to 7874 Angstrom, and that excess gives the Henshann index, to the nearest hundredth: 0.08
